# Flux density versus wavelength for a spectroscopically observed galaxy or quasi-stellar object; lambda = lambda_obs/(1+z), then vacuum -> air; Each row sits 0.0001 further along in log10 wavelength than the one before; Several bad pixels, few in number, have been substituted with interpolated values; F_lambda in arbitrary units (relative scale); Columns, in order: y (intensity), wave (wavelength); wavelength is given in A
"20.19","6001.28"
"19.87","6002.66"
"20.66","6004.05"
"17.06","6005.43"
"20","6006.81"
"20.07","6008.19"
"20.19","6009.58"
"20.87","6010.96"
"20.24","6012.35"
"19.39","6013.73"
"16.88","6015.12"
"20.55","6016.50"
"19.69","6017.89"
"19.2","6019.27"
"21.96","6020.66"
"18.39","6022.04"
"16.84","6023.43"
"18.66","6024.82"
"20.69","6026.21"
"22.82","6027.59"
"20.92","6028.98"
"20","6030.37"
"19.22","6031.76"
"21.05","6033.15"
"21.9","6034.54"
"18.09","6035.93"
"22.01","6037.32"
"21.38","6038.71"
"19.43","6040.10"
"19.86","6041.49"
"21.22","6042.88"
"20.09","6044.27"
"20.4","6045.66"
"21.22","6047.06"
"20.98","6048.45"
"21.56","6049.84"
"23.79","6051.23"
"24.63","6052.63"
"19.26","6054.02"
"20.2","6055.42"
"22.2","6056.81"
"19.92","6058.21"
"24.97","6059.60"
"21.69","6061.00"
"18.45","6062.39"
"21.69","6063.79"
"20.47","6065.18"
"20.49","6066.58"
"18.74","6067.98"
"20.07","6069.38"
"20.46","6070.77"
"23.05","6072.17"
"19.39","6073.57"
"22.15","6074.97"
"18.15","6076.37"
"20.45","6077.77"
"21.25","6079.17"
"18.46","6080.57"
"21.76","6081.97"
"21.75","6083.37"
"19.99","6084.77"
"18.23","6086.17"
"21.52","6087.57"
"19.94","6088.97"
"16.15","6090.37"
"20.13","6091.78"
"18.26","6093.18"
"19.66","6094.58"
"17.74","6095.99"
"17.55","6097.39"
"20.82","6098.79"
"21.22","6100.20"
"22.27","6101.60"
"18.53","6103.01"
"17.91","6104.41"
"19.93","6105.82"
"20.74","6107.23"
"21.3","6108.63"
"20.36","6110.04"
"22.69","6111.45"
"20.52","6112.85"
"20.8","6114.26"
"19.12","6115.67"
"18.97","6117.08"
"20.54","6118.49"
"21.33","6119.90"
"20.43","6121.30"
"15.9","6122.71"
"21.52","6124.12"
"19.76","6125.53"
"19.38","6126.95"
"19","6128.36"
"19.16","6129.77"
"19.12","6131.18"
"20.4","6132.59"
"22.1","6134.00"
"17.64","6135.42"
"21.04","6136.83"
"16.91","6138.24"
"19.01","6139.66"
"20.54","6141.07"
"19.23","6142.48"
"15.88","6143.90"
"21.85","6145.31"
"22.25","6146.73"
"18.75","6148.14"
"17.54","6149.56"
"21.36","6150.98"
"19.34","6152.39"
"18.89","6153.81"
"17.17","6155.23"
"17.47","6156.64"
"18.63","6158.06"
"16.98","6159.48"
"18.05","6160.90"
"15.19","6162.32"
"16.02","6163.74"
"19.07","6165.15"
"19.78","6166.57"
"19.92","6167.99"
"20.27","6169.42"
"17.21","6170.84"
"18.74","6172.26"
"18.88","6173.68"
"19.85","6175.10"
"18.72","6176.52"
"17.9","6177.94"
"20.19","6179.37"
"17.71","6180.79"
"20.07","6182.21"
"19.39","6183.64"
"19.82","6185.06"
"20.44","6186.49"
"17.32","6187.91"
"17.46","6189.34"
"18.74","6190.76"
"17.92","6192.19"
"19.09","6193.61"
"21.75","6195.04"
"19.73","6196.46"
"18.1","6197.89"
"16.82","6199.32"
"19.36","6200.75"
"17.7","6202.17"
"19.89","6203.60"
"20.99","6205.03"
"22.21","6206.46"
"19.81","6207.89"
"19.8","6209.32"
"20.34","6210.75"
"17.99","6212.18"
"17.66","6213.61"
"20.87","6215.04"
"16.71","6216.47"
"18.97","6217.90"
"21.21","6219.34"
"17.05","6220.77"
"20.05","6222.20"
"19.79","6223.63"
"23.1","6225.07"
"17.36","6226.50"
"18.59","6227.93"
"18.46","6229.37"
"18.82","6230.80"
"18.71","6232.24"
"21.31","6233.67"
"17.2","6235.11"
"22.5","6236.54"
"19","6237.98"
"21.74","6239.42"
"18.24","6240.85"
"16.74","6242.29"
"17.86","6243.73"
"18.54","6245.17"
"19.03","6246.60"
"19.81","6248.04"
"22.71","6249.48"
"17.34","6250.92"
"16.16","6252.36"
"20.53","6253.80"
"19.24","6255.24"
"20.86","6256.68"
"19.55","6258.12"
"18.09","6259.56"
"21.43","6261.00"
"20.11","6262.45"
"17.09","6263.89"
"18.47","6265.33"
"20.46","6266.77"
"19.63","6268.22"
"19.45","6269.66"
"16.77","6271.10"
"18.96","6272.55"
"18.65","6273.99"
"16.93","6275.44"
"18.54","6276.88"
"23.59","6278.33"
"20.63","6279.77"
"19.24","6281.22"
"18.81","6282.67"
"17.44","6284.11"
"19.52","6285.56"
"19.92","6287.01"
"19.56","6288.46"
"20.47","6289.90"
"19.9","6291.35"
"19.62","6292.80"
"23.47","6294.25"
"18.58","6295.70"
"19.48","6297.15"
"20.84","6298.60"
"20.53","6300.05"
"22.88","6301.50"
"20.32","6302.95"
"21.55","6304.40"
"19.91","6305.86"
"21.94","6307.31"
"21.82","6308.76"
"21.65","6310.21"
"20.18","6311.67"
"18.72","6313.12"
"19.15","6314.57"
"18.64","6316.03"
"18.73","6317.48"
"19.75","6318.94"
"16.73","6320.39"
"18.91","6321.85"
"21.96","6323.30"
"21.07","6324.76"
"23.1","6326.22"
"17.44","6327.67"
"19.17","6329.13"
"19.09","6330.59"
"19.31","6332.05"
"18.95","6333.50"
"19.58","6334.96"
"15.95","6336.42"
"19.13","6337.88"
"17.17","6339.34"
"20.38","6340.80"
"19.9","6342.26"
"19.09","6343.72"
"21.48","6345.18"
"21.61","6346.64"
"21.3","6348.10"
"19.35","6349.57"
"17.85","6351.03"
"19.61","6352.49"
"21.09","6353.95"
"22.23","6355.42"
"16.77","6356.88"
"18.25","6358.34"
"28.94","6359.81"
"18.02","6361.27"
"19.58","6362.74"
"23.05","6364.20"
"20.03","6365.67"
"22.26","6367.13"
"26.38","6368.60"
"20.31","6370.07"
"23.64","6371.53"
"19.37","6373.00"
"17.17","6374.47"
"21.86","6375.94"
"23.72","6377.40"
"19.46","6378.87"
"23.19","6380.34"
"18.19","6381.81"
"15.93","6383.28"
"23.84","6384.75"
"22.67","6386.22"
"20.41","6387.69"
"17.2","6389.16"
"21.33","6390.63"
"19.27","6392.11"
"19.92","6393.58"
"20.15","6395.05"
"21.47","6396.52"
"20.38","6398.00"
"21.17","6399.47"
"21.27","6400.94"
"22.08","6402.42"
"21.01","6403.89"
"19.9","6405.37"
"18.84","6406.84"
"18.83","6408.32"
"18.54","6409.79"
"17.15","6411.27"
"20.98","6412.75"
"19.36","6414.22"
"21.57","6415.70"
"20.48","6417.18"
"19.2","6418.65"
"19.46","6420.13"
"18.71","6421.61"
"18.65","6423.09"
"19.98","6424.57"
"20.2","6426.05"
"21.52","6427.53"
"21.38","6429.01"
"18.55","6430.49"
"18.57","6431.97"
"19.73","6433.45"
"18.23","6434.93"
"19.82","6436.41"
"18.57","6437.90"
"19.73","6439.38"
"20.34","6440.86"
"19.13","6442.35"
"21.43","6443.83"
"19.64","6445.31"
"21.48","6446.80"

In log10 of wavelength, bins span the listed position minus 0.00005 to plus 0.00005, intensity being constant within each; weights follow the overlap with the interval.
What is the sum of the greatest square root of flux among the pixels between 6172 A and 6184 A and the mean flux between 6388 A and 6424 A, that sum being 24.4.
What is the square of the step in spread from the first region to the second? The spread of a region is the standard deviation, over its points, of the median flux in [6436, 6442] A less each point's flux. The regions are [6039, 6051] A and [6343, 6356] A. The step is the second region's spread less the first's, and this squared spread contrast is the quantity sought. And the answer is 0.5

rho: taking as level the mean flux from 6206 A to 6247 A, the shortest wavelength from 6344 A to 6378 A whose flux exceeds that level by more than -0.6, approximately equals 6345.18 A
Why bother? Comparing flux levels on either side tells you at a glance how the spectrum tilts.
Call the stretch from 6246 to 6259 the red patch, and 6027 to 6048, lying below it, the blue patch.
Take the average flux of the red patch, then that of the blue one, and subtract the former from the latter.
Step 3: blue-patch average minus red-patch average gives 1.17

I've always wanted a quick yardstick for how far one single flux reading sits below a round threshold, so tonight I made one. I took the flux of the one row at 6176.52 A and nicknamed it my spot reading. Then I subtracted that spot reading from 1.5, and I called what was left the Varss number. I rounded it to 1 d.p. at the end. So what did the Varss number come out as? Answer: -17.2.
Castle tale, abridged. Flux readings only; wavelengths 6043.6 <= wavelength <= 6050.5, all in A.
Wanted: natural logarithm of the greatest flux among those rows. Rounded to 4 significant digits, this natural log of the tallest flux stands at 3.071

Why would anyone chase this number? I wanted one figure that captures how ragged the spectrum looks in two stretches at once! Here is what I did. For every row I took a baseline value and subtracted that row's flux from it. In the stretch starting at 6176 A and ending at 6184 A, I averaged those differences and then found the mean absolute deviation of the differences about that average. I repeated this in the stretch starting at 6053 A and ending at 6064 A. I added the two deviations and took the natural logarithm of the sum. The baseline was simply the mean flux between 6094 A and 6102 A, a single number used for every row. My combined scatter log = 0.9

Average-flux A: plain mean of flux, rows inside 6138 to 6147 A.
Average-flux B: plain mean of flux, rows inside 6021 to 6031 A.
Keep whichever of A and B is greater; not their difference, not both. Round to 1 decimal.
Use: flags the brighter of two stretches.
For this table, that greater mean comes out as 19.8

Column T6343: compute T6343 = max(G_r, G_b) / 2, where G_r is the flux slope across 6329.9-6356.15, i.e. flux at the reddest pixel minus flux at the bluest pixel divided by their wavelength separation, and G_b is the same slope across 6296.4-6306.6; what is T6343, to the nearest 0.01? 0.06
